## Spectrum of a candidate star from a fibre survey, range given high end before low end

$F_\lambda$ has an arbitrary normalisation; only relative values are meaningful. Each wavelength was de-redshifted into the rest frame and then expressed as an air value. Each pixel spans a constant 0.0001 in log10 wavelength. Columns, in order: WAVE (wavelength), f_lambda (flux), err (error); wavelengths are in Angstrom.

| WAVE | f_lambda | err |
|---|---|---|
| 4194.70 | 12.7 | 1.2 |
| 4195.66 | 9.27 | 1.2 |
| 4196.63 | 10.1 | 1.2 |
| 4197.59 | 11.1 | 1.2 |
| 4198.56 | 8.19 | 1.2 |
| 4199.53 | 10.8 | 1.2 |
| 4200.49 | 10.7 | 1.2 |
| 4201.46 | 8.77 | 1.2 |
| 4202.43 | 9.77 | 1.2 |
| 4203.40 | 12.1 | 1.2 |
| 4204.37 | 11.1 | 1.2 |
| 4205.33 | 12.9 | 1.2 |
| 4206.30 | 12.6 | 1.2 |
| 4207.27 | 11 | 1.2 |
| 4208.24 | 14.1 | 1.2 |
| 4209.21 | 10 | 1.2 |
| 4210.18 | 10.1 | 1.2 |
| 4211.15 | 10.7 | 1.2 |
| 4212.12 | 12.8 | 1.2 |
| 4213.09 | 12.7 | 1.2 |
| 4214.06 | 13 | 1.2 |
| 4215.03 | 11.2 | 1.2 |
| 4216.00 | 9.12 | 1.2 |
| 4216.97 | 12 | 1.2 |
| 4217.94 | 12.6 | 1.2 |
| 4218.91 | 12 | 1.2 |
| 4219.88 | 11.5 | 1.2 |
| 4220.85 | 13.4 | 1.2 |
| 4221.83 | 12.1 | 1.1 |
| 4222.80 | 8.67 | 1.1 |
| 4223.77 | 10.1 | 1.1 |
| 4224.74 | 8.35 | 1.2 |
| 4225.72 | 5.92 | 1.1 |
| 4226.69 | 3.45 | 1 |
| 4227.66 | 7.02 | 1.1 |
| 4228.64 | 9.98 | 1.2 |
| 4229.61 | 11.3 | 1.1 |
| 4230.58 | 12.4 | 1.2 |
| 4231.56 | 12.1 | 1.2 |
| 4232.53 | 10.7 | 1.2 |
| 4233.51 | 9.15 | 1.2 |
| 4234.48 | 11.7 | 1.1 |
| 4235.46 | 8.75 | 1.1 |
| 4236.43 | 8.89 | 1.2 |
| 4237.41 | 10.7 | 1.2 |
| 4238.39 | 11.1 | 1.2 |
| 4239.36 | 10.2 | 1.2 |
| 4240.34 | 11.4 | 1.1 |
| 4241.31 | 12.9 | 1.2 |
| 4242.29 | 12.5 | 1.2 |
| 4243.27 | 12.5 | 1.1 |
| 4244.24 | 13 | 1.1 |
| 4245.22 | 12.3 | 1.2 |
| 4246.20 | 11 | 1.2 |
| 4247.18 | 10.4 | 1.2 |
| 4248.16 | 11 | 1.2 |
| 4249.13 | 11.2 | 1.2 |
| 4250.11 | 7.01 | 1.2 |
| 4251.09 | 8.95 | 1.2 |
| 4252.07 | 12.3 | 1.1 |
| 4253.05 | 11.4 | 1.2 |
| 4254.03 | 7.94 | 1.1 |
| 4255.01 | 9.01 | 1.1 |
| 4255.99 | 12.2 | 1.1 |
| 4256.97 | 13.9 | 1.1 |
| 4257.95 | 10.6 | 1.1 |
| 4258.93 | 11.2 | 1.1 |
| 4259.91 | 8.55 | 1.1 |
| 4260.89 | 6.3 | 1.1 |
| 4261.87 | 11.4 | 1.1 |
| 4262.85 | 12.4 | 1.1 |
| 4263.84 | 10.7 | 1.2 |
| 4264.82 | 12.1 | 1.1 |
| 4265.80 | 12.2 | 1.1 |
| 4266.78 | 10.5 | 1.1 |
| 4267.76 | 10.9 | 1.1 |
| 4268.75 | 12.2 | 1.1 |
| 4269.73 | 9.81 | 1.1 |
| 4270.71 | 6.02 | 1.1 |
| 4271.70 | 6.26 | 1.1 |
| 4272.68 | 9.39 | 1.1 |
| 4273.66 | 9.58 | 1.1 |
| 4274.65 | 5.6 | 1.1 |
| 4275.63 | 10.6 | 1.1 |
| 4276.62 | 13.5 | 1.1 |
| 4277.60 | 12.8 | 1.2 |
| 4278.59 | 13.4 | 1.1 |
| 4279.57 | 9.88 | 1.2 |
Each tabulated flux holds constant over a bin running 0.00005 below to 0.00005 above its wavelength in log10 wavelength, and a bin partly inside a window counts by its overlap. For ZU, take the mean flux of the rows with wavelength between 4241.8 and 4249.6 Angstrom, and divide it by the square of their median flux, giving 0.085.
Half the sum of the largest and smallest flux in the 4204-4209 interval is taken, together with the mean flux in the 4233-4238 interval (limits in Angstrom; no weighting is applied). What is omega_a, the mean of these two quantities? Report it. 11.2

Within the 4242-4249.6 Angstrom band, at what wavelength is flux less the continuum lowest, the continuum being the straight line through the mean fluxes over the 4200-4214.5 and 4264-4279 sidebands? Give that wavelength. 4247.18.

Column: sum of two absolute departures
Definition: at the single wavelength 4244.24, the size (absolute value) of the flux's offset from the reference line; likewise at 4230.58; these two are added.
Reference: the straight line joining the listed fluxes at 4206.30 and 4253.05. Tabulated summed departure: 1.8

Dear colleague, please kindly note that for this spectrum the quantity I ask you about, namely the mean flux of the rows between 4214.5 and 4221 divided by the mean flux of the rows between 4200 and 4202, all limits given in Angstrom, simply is 1.2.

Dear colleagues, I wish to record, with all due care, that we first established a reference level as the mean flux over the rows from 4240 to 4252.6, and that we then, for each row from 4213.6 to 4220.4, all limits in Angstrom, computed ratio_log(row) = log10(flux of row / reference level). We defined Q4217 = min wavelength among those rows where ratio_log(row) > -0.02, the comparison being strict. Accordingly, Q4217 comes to 4214.06 Angstrom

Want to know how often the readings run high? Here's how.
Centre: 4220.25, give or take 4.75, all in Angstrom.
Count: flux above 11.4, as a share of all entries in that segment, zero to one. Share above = 0.60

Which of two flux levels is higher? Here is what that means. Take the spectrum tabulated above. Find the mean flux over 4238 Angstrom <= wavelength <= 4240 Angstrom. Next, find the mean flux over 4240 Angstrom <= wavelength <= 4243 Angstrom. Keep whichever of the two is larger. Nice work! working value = 12.3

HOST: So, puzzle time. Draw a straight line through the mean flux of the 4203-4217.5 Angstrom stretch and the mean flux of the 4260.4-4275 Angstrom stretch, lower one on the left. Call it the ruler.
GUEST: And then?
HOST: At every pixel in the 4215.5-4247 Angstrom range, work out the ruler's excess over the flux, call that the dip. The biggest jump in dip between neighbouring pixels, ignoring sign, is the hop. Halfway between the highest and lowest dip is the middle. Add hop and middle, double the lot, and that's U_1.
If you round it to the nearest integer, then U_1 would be 12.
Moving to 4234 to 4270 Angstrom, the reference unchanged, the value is 10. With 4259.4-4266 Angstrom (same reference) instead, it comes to 11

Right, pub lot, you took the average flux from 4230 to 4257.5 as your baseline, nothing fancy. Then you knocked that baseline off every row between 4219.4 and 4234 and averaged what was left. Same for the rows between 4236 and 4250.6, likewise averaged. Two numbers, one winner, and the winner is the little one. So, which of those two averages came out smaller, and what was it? -1.2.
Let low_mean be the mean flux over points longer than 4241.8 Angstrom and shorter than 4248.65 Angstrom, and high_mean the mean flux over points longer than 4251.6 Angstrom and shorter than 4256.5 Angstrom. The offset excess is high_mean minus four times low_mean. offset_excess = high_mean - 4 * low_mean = -37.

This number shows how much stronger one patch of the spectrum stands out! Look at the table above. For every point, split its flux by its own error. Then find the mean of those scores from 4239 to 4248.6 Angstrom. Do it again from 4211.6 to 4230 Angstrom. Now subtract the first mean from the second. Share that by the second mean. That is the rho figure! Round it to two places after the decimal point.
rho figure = -0.13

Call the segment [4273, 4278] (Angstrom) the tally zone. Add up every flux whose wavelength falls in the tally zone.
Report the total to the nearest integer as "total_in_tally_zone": 52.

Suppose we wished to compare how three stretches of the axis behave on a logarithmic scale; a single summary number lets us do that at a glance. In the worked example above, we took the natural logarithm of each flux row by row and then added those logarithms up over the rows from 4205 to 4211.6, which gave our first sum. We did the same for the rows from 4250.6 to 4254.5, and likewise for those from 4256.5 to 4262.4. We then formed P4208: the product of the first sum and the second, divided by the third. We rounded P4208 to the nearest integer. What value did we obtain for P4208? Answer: 11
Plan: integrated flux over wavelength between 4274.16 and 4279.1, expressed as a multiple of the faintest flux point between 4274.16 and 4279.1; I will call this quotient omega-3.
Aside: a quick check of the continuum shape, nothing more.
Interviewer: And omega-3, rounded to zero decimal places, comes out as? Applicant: 10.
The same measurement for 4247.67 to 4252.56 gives 7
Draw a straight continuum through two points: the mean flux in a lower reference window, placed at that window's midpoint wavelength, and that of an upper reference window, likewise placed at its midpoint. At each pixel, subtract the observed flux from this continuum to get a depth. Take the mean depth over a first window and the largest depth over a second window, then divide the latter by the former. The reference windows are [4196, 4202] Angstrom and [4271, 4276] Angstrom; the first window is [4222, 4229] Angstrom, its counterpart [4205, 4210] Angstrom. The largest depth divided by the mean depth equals -0.2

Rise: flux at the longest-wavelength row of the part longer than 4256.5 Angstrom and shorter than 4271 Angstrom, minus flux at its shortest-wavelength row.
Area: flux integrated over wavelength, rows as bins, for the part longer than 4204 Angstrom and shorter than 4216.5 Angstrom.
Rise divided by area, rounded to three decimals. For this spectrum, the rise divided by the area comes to -0.054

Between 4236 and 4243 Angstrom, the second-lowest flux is 10.2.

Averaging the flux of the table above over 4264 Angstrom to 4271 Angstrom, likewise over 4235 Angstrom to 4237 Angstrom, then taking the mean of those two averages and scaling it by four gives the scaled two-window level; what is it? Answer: 39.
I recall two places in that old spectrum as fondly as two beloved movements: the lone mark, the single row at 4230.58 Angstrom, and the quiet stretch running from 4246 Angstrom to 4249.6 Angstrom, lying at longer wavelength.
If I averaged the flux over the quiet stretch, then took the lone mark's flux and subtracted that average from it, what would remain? 1.5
